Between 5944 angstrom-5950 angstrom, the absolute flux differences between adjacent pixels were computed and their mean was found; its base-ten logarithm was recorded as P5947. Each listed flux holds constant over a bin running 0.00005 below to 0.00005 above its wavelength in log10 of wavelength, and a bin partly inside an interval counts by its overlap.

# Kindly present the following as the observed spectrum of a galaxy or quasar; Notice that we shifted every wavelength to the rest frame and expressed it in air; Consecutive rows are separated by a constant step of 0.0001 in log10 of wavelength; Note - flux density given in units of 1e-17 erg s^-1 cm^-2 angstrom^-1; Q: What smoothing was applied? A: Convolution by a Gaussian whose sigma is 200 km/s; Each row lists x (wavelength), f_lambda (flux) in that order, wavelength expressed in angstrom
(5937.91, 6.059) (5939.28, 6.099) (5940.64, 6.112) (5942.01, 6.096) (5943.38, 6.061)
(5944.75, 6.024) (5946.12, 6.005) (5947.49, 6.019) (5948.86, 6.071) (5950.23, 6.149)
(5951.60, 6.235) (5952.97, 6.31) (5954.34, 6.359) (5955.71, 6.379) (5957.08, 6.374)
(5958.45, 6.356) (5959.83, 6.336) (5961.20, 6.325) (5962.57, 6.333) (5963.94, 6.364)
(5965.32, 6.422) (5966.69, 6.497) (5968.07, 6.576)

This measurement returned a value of -1.55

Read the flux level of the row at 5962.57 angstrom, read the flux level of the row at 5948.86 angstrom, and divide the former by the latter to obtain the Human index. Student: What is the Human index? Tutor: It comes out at 1.04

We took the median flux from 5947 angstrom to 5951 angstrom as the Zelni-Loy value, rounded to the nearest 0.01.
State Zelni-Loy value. 6.07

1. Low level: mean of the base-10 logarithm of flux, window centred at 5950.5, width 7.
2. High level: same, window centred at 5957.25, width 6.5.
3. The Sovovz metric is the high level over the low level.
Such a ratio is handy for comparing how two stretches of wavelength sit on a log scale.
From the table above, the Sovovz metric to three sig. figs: 1.02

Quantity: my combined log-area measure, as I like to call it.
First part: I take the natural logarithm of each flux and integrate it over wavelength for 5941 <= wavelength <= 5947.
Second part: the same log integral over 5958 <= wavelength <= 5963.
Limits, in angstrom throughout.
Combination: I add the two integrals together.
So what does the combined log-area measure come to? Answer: 20.0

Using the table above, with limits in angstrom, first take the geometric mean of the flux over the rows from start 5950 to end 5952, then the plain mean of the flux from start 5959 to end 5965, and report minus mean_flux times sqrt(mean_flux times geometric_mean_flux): -39.7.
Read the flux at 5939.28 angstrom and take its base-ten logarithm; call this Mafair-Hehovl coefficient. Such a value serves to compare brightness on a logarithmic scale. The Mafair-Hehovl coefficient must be 0.7853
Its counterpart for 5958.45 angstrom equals 0.8032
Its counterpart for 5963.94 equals 0.8037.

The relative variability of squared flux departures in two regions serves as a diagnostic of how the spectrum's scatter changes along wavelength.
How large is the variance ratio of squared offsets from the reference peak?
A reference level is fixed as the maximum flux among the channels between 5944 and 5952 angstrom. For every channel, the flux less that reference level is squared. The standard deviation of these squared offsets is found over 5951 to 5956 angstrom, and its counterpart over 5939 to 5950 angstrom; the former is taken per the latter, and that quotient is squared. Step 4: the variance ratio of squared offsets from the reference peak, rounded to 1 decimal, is 0.4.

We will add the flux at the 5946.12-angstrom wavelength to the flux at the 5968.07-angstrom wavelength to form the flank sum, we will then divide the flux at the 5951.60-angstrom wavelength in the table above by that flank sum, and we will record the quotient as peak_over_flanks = 0.496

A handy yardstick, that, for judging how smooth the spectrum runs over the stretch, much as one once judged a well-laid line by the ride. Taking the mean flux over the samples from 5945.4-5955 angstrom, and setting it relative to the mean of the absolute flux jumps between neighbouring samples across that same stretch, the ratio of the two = 104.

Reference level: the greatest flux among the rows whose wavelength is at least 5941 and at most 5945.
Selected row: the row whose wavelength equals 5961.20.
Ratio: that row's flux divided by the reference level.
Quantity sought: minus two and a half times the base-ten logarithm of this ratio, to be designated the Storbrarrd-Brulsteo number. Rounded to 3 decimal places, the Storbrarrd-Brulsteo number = -0.040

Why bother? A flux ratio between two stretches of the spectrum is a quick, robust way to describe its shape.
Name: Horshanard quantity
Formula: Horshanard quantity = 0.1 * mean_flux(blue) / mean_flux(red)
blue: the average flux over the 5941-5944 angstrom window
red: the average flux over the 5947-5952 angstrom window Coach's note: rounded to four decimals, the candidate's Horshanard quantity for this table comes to 0.0993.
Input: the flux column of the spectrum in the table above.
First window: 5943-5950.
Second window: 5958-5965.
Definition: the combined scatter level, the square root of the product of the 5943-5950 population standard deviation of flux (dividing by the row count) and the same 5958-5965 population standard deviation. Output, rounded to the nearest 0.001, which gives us 0.019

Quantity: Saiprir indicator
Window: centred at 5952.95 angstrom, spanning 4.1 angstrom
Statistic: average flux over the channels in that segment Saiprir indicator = 6.30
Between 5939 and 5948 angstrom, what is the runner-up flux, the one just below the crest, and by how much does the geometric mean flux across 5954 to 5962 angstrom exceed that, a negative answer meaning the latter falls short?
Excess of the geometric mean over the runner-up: 0.26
